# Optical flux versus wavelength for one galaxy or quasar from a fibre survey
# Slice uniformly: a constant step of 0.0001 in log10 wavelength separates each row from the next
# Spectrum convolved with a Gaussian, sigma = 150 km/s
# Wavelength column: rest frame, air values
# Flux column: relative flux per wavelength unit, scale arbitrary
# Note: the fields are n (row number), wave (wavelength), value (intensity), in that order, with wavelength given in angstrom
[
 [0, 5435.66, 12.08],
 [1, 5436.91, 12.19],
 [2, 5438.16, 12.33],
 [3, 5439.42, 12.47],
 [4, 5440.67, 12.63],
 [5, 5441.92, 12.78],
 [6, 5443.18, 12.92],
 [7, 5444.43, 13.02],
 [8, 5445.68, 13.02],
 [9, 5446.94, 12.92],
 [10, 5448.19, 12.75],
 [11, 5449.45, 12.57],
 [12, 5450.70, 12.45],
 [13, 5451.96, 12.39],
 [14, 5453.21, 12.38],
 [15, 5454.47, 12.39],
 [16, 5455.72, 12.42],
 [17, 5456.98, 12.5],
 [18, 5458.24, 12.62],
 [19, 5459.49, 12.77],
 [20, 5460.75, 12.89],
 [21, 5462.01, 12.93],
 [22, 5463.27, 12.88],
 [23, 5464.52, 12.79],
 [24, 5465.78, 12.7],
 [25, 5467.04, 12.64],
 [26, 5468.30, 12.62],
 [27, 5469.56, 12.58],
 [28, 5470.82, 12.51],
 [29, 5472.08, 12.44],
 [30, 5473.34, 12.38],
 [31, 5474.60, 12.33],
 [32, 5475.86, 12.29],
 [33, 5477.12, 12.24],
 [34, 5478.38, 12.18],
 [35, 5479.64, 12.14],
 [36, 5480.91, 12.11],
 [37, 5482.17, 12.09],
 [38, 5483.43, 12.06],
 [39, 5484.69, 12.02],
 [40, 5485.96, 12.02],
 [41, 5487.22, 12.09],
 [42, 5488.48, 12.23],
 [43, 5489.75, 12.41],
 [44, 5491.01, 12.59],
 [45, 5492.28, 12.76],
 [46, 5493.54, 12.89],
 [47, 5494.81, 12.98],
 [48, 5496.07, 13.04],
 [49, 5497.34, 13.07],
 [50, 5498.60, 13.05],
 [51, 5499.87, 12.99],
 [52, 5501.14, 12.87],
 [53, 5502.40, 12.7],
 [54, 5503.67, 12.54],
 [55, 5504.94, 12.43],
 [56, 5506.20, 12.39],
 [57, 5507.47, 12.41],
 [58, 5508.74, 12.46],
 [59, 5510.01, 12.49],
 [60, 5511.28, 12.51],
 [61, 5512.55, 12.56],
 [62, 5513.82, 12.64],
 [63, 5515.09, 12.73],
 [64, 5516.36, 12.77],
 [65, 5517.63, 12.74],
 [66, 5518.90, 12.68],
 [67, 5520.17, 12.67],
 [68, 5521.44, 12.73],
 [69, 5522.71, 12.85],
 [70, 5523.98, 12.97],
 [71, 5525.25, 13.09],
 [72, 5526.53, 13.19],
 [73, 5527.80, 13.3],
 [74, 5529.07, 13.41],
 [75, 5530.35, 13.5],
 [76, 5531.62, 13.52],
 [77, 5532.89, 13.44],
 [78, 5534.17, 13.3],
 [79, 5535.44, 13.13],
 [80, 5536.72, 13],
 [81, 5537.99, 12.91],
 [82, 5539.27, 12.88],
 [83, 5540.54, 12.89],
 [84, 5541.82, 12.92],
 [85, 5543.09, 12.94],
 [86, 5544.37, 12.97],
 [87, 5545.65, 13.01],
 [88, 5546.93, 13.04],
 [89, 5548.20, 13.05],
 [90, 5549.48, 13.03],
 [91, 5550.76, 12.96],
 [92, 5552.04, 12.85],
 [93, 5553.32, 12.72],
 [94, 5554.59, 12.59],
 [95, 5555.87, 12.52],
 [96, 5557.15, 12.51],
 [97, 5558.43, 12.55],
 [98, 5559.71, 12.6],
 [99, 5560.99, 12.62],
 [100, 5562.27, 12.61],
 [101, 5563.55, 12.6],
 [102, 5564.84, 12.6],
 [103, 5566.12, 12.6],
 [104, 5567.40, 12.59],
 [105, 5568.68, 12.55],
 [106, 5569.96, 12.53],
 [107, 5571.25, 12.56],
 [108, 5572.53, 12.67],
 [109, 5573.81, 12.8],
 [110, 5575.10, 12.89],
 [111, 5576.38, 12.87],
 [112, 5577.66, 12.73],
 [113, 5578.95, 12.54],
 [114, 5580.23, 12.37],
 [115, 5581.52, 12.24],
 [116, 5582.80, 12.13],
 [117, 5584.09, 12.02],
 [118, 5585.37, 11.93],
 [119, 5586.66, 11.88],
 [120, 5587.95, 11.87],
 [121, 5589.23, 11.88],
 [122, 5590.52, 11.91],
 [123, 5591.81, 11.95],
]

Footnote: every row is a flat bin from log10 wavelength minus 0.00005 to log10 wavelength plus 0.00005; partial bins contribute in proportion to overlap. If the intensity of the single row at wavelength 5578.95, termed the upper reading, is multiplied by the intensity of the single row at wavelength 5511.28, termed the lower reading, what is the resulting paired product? 157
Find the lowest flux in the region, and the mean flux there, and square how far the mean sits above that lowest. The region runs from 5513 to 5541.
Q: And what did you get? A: 0.14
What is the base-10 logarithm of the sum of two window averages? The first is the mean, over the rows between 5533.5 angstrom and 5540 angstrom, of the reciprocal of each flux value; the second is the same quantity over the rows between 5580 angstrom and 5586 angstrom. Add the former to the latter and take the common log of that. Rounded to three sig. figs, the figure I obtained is -0.798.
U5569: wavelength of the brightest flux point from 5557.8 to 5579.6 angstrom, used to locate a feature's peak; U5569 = 5575.10 angstrom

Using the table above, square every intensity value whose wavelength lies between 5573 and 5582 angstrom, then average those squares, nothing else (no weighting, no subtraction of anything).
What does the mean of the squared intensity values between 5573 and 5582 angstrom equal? 160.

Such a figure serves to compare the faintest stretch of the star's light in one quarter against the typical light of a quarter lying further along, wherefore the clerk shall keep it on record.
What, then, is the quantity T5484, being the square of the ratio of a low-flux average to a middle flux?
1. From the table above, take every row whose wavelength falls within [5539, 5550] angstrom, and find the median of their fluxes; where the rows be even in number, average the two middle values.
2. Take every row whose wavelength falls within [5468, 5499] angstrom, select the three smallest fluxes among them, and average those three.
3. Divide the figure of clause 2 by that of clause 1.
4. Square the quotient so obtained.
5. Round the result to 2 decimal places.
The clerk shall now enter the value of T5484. 0.86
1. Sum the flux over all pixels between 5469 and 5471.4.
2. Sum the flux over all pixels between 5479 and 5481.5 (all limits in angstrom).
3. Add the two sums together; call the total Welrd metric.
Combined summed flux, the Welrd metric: 49.3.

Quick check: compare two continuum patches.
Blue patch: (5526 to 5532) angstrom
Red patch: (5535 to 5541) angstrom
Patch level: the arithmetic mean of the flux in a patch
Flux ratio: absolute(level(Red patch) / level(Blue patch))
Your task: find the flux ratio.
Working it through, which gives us 0.968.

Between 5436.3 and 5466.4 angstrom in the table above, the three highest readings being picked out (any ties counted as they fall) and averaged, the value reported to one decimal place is 13.0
